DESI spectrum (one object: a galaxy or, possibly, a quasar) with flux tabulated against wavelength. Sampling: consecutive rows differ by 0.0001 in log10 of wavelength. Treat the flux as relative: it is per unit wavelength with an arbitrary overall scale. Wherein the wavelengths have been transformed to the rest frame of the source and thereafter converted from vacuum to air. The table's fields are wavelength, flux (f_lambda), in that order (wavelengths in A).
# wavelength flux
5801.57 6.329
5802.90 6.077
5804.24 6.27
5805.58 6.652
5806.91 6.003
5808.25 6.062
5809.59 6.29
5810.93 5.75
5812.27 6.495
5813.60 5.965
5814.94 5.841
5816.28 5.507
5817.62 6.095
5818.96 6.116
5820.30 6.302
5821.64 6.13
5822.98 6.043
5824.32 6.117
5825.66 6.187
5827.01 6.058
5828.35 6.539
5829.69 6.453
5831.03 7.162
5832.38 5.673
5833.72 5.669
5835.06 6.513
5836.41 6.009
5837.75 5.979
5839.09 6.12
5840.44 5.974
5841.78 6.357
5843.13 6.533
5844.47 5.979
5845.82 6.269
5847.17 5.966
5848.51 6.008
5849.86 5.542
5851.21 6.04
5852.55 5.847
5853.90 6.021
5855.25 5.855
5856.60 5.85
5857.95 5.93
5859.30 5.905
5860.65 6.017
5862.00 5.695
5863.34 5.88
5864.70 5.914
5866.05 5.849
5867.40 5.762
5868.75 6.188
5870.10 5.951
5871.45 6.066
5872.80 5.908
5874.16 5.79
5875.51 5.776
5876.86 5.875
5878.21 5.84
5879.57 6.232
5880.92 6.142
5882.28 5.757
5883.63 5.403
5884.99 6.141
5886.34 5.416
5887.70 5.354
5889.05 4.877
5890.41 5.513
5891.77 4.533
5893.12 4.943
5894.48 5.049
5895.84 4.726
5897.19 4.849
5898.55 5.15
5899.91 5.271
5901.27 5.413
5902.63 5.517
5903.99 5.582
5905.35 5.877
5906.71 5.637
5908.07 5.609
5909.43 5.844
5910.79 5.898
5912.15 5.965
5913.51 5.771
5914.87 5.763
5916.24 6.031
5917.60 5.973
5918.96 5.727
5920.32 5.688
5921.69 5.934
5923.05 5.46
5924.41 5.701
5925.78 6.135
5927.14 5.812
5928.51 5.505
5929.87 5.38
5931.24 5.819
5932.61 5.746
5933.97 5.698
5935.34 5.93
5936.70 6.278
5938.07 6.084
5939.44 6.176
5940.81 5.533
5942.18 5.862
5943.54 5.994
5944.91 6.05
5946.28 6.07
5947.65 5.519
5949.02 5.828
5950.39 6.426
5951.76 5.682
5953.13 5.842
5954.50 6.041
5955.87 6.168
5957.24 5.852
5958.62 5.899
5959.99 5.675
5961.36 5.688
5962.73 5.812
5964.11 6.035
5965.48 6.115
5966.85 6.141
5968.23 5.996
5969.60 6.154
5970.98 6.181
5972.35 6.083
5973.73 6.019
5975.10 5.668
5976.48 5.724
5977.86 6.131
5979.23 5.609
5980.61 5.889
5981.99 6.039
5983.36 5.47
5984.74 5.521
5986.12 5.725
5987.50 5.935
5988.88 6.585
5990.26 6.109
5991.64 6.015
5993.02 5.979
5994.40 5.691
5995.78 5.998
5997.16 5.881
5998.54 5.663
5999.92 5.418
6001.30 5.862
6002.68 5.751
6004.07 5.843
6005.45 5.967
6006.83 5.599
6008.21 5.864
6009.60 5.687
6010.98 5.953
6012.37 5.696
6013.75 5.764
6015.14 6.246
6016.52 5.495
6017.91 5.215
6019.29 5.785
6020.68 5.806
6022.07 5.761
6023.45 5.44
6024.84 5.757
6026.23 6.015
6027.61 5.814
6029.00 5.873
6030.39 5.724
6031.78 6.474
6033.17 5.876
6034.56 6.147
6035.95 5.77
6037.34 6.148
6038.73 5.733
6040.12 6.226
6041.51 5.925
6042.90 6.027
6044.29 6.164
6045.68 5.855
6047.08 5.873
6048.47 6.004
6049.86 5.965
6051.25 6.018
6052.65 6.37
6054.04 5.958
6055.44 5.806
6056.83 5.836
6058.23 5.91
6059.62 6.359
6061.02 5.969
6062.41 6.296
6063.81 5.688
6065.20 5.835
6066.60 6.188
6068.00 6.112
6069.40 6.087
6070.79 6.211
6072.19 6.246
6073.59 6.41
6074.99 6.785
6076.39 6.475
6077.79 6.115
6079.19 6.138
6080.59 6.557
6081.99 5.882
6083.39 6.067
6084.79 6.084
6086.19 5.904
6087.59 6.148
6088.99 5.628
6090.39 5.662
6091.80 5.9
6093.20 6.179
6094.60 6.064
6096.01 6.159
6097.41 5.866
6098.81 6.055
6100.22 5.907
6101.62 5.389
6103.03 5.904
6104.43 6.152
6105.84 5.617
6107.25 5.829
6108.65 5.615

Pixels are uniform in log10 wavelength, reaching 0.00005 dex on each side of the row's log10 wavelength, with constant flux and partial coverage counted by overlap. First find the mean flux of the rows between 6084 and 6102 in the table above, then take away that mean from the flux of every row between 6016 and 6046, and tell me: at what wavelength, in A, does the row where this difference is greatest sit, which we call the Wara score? 6031.78 A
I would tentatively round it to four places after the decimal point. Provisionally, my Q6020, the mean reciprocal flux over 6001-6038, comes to 0.1719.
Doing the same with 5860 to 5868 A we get 0.1709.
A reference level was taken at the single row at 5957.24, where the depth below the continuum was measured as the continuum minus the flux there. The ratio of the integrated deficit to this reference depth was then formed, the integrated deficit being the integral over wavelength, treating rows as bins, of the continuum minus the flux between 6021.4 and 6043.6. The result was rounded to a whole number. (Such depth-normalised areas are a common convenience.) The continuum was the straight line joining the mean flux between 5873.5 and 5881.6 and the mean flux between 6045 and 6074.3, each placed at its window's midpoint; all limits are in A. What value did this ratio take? 18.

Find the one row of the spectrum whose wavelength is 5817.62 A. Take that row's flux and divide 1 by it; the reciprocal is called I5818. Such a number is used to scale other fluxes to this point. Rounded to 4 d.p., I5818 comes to 0.1641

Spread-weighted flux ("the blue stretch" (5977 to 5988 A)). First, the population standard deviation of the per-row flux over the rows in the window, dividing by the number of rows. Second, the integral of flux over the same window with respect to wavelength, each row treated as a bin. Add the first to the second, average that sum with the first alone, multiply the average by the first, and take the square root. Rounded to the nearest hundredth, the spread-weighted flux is 2.71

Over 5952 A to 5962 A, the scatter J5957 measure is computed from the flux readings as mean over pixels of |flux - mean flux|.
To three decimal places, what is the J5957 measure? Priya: 0.133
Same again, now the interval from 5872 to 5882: 0.143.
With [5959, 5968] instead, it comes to 0.186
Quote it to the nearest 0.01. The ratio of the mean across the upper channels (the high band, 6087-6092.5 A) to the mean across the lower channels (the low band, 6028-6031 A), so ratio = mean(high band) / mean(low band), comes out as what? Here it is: 1.01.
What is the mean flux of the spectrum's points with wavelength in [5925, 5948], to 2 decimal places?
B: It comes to 5.86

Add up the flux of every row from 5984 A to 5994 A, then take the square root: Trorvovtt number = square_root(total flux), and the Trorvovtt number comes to 6.47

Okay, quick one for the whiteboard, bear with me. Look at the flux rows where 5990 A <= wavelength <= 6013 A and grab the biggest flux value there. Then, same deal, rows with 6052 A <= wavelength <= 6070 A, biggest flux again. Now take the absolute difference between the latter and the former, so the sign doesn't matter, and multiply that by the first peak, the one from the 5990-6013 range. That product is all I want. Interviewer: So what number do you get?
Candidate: 1.6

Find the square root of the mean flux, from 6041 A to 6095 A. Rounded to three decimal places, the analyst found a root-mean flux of 2.464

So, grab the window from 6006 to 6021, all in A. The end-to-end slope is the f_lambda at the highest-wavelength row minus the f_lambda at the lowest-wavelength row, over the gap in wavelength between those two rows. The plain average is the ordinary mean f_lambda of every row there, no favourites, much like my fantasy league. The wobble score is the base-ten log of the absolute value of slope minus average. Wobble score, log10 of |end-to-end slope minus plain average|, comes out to 0.758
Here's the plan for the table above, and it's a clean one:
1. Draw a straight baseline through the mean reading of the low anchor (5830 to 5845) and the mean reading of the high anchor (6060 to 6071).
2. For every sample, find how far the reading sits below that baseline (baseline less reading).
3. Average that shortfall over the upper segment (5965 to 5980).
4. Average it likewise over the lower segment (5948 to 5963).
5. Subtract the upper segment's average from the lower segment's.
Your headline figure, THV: 0.1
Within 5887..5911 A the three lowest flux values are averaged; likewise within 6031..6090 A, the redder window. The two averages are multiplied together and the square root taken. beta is 5.17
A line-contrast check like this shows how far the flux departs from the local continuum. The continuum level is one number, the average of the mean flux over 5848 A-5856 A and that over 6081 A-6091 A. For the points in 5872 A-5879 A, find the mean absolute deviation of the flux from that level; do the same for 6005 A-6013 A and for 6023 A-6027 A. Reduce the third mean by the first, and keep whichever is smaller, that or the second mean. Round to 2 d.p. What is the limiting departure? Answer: 0.15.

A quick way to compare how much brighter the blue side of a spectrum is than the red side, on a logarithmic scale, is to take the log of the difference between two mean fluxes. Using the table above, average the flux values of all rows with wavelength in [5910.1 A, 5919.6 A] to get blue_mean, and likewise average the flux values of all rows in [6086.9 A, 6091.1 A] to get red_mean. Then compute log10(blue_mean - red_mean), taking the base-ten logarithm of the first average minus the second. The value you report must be -1.2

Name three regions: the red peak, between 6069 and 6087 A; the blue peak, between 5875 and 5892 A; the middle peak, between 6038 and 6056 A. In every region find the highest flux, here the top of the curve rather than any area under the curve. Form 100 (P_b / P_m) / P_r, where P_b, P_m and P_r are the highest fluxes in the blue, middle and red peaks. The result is 14.4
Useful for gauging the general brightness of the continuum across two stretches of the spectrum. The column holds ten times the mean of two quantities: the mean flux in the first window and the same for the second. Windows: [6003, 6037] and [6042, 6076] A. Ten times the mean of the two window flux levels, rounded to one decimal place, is 59.5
